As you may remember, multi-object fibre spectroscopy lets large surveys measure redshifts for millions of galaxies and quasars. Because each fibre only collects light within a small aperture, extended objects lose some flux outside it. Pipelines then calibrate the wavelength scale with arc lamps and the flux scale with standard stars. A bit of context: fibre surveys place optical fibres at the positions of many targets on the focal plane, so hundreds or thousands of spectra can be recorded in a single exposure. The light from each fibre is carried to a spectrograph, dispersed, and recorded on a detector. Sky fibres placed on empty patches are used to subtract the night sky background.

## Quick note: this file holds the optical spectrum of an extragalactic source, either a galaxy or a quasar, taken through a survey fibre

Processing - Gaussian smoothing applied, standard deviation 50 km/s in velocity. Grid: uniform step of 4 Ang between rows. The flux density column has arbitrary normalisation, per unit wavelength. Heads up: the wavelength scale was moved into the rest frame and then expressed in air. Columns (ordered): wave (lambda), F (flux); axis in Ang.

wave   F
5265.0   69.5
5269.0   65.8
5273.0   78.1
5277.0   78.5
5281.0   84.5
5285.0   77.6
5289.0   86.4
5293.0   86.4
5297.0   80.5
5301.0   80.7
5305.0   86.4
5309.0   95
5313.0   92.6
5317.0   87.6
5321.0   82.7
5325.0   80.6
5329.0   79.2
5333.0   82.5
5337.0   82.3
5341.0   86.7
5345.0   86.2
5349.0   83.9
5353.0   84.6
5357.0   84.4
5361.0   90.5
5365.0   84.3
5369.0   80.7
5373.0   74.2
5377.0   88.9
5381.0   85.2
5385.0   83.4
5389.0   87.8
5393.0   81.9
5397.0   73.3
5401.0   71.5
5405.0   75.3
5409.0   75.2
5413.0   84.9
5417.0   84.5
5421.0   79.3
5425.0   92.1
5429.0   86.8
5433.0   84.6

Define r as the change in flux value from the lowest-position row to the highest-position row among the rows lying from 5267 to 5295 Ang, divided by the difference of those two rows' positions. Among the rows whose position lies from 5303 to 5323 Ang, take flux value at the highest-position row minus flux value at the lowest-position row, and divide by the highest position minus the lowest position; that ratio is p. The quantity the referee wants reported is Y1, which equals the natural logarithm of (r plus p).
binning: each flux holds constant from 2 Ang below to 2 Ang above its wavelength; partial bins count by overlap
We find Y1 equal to -0.5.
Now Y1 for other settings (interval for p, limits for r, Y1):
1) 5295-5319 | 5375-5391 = -1.3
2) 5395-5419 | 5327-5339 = -0.1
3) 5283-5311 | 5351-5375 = -1.6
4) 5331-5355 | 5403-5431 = -0.5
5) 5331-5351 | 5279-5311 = -0.8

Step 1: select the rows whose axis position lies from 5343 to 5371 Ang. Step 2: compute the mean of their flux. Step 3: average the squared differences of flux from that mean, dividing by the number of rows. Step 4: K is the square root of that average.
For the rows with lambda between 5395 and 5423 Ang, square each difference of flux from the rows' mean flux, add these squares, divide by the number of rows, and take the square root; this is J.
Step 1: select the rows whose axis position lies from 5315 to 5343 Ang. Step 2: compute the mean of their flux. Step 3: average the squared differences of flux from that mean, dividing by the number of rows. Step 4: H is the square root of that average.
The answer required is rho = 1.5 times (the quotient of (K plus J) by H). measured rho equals 4.1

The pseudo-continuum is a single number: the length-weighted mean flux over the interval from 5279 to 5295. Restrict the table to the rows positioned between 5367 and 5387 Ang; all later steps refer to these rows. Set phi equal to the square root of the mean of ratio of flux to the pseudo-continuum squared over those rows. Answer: 0.987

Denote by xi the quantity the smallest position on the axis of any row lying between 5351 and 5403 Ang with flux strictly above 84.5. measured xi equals 5353.0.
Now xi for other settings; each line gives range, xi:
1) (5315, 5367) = 5317.0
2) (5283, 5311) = 5289.0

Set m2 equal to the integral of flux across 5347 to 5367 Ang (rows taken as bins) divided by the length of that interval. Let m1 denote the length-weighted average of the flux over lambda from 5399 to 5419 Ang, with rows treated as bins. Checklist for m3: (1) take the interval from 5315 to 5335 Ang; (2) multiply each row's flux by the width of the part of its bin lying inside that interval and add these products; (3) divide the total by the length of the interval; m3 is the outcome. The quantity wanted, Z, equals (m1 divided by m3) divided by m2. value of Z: 0.0111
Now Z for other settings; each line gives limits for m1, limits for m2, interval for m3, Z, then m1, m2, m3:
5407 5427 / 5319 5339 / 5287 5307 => 0.0121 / 83.2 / 81.5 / 84.1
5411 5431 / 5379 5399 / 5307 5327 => 0.0118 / 85.5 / 82.3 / 87.7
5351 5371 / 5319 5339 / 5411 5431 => 0.0122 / 84.9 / 81.5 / 85.5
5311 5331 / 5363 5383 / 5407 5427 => 0.0123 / 84.5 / 82.7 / 83.2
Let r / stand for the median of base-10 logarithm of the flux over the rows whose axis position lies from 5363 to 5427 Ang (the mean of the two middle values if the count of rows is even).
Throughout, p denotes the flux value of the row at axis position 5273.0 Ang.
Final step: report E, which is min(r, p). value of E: 1.92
